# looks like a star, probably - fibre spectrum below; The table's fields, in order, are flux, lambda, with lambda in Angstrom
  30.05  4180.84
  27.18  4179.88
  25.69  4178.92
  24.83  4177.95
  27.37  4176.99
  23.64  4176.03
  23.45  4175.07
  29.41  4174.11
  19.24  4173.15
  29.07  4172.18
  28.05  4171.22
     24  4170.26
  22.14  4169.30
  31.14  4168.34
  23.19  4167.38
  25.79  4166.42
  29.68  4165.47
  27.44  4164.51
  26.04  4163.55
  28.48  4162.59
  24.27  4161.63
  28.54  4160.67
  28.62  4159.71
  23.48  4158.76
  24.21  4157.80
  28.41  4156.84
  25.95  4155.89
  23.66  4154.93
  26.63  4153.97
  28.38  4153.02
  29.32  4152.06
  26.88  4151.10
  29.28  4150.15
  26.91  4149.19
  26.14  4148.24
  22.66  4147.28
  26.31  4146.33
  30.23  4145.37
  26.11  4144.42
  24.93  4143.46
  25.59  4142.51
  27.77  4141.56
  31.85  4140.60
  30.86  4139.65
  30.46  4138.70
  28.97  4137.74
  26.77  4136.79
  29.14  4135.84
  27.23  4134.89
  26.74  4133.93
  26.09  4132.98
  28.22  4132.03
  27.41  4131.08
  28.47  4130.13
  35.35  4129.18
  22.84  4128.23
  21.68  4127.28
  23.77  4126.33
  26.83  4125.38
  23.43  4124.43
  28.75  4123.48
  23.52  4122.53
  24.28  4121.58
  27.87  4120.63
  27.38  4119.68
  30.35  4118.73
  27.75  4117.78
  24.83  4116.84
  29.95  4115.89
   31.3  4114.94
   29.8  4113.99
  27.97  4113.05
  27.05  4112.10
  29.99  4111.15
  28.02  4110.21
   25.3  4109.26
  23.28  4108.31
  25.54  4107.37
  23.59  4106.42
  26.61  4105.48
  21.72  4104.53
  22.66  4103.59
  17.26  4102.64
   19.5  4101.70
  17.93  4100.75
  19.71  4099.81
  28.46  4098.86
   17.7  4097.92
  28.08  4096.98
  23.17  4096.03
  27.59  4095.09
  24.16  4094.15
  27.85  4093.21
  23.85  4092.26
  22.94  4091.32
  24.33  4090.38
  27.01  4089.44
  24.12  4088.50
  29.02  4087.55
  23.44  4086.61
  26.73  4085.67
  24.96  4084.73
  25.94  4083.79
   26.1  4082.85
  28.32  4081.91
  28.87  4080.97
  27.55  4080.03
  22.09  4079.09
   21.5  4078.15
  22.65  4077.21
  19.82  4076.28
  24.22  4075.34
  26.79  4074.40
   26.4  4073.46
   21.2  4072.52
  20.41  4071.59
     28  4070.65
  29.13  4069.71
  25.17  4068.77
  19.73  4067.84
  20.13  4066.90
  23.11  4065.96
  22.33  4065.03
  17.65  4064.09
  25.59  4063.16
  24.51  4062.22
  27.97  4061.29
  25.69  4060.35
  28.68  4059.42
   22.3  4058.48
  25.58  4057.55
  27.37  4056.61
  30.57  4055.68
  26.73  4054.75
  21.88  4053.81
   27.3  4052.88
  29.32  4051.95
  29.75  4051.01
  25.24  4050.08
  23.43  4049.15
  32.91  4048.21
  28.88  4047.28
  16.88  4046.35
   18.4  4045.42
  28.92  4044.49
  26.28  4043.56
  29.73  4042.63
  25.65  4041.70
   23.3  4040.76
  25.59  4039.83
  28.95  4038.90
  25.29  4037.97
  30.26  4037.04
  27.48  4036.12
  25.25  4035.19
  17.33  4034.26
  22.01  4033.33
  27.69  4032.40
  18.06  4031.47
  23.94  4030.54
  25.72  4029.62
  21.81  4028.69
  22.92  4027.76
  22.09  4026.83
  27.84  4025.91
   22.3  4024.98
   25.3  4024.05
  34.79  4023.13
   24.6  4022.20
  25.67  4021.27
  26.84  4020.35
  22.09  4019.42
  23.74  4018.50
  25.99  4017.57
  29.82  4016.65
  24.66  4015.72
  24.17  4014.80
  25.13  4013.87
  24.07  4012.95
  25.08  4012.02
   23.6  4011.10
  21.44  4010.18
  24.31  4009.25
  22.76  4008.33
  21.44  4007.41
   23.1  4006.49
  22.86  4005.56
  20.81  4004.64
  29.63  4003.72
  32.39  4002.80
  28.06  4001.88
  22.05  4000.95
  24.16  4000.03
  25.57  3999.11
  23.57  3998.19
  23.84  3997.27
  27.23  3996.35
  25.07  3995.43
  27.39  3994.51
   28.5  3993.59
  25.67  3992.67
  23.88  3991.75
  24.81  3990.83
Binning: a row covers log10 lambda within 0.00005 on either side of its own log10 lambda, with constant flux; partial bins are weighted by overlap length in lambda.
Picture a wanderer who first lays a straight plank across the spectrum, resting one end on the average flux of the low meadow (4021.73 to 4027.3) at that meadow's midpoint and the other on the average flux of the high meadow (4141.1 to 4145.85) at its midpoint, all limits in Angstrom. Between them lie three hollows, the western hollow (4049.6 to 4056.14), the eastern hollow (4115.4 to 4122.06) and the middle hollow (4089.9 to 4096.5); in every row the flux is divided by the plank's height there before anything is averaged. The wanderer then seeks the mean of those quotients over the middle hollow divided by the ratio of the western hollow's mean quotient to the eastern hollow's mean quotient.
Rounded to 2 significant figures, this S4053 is 0.93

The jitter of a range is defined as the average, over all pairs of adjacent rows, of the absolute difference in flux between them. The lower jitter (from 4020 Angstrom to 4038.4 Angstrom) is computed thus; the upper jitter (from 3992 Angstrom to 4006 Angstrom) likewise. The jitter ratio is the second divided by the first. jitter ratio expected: 0.64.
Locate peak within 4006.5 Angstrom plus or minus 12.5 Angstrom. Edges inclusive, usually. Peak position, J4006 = 4002.80 Angstrom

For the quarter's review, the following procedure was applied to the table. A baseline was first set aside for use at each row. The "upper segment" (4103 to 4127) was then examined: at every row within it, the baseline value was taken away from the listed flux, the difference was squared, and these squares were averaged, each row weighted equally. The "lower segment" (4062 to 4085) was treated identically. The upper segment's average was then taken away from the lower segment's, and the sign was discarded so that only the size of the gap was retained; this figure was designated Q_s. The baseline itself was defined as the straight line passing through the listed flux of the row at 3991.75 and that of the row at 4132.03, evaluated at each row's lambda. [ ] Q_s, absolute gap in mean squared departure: 6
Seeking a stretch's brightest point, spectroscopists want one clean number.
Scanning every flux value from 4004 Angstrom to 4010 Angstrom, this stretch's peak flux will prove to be 24.31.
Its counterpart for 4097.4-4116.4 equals 31.3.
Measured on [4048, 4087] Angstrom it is 32.91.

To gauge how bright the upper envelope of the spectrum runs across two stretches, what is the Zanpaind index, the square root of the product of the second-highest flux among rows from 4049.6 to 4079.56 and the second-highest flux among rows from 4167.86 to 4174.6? 29.58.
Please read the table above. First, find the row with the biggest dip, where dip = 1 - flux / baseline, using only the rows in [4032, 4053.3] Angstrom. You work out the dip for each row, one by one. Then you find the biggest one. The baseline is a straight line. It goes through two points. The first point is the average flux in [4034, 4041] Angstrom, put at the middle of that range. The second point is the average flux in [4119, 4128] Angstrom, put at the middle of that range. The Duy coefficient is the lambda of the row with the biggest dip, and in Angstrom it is 4046.35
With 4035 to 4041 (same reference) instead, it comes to 4040.76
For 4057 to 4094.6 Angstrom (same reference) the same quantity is 4064.09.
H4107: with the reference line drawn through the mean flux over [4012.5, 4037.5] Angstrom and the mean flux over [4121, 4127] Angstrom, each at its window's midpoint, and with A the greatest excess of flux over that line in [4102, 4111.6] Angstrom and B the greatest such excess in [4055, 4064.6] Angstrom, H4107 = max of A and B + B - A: 6.3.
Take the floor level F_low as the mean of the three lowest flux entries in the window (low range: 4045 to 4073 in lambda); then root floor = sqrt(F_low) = 4.2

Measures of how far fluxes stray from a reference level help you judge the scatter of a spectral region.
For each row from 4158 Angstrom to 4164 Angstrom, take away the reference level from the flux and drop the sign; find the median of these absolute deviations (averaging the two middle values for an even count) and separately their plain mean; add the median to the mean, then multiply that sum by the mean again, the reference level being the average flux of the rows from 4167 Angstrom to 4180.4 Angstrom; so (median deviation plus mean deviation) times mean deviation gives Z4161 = 10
